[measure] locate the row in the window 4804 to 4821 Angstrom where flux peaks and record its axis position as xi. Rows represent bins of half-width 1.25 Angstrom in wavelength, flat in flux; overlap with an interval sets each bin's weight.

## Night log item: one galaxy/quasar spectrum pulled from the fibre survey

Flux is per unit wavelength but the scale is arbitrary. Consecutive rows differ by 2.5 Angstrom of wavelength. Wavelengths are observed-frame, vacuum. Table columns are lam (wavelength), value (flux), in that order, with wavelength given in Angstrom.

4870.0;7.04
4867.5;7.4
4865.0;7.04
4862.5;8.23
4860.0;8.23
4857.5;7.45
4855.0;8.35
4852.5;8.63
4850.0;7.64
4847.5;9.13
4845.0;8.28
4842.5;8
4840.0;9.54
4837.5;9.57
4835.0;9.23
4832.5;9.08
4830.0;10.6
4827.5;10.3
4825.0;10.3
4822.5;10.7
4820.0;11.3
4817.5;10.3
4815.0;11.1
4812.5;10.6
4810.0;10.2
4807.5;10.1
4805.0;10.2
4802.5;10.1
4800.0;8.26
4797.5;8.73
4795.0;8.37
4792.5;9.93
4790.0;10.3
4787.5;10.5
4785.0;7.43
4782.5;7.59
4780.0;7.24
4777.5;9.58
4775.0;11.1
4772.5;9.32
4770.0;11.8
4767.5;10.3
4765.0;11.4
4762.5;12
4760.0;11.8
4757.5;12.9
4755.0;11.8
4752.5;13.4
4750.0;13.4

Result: 4820.0 Angstrom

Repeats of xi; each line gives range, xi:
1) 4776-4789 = 4787.5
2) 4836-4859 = 4837.5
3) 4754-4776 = 4757.5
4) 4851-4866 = 4852.5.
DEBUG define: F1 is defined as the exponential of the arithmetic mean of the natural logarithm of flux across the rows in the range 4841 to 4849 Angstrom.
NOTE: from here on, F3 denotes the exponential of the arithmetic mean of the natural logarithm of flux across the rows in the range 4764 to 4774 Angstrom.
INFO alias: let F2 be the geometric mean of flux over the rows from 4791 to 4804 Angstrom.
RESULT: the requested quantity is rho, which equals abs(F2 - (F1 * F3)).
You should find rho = 81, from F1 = 8.5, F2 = 9.0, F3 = 10.7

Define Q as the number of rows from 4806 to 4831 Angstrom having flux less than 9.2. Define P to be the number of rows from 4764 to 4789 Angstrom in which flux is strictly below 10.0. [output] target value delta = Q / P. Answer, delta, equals 0.0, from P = 5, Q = 0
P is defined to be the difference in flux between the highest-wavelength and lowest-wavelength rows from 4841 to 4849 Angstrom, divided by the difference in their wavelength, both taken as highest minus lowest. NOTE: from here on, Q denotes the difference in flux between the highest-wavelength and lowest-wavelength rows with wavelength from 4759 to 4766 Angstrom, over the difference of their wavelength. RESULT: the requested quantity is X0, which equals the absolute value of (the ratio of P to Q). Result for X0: 2.8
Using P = 0.23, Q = -0.08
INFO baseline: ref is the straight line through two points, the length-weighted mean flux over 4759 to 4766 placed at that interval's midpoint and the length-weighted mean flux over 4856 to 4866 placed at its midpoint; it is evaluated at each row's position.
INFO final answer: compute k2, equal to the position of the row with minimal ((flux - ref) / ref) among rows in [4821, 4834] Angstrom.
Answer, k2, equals 4832.5 Angstrom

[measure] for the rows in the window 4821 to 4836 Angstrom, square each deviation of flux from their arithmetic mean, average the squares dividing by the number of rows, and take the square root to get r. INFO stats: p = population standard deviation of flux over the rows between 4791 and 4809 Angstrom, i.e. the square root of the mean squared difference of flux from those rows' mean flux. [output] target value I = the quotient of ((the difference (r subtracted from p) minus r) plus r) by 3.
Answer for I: 0.1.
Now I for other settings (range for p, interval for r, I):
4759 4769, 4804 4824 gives 0.1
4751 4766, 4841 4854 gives 0.1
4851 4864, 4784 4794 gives -0.3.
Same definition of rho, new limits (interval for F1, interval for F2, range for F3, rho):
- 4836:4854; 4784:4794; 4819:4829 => 83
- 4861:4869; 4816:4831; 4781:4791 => 56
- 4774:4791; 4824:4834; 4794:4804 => 69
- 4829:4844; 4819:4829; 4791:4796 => 74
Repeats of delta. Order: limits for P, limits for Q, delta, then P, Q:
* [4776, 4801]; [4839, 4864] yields 1.1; 8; 9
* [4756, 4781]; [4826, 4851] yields 1.7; 3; 5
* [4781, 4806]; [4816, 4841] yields 0.2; 6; 1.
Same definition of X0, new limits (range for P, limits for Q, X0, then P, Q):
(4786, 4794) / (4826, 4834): 0.5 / -0.11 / -0.24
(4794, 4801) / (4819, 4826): 0.1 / -0.02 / -0.20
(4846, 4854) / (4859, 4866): 0.4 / -0.10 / -0.24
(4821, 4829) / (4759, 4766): 1.0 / -0.08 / -0.08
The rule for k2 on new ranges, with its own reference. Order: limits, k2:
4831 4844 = 4842.5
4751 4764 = 4755.0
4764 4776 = 4772.5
